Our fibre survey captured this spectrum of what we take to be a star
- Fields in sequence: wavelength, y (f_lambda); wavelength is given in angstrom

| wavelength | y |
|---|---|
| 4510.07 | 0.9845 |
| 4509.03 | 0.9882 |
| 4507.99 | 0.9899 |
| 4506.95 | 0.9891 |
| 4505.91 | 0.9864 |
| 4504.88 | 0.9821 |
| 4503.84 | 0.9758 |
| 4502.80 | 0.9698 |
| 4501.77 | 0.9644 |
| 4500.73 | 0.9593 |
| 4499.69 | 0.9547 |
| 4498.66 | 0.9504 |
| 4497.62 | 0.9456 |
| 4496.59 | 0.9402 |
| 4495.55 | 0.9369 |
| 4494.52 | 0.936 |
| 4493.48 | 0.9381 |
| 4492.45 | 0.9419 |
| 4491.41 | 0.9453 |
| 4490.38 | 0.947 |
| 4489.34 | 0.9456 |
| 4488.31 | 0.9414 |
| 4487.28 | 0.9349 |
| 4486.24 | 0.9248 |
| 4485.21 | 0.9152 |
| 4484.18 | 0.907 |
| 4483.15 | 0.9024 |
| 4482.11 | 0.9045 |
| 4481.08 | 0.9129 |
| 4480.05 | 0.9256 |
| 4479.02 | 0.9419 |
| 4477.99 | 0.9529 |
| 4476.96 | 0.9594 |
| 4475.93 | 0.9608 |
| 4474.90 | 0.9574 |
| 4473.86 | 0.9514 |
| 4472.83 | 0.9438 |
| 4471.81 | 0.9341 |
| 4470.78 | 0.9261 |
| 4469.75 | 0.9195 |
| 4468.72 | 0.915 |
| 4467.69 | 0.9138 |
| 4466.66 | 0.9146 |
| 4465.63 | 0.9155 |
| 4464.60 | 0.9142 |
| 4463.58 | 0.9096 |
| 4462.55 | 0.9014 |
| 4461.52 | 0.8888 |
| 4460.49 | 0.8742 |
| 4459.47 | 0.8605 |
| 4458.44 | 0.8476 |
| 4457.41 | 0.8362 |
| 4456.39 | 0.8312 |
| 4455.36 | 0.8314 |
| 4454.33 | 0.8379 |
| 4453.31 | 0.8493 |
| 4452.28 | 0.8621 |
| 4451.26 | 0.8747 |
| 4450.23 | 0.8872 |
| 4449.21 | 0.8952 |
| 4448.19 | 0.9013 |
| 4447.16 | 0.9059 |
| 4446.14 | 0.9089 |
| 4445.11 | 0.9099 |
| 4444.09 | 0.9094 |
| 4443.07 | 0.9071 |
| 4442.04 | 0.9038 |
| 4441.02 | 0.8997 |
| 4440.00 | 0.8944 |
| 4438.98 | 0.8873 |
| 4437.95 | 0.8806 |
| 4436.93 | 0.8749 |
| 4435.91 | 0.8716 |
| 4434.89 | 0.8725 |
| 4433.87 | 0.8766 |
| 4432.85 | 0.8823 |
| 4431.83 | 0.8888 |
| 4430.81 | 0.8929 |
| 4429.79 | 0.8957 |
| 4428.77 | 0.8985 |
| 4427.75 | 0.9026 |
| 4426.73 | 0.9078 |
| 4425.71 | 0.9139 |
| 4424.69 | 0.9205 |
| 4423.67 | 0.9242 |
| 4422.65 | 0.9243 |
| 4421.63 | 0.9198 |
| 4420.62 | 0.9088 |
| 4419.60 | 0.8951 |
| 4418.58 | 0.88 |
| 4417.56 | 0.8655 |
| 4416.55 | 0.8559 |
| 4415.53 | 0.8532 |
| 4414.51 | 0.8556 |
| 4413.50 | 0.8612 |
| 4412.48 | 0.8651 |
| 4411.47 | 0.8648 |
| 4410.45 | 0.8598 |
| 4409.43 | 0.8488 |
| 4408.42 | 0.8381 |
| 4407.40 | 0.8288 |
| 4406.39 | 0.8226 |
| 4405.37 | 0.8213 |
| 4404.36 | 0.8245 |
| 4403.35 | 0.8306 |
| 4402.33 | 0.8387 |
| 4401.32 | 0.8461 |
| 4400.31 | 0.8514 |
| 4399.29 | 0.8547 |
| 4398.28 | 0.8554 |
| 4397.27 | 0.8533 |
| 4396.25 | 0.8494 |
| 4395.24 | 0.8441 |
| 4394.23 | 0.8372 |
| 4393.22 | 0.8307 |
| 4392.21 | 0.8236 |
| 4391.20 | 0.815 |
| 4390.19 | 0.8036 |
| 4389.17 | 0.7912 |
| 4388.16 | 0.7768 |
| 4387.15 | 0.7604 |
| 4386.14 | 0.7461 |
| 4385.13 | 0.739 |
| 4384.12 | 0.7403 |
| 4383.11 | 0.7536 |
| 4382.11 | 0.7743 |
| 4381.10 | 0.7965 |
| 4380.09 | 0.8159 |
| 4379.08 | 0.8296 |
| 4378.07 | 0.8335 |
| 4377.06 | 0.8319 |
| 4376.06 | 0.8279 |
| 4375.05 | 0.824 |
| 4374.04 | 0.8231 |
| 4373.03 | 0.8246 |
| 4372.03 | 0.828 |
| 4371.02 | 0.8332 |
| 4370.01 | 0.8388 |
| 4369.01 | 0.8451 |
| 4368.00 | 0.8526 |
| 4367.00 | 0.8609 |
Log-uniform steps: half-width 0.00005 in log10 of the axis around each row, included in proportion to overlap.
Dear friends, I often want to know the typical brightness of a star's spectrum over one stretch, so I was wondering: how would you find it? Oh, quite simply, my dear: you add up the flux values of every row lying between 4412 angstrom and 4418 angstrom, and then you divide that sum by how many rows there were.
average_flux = 0.86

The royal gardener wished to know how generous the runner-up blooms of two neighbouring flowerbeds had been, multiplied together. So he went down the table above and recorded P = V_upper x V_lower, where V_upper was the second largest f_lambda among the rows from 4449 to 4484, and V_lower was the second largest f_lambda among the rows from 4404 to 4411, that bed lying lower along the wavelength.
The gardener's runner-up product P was 0.81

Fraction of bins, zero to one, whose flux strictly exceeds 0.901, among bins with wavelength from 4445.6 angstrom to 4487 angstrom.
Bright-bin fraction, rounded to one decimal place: 0.7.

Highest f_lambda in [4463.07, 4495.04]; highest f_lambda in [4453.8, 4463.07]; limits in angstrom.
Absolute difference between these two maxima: 0.059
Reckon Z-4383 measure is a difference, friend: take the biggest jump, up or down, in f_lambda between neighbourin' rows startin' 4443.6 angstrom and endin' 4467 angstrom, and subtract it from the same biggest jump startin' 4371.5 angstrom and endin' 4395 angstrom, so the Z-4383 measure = 0.0076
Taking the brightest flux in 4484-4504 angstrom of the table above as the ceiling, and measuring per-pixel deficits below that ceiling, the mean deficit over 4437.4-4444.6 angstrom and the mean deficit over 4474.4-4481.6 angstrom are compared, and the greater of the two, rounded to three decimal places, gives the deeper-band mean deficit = 0.078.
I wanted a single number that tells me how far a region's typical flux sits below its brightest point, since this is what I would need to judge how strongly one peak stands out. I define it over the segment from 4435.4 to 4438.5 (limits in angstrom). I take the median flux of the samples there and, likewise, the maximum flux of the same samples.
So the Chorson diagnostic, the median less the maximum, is -0.006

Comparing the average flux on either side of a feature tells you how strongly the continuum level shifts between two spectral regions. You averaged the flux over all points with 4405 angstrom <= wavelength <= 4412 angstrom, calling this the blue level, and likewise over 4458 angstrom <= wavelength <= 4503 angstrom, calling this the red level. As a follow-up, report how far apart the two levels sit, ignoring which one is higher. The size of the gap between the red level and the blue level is 0.088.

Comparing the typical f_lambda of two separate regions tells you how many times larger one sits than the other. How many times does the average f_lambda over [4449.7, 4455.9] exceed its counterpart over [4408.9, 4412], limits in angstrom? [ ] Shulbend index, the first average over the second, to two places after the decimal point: 1.00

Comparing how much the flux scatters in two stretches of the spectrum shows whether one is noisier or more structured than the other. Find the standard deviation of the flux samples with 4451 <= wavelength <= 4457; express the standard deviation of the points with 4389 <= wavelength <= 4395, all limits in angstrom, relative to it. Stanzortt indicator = 1.0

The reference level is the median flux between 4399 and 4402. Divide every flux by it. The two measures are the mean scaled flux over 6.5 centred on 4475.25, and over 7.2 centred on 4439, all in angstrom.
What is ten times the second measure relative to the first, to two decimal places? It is 9.30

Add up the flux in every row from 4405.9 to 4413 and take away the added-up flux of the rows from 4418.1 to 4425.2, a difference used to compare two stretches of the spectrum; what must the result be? -0.44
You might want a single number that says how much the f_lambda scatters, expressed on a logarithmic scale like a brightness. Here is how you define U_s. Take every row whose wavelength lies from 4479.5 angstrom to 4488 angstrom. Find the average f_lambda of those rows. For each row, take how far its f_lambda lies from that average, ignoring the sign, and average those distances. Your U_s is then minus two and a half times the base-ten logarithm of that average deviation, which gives 5.07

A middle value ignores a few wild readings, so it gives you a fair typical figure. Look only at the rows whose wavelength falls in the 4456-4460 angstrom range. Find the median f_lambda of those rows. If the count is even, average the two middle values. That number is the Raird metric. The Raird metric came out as 0.84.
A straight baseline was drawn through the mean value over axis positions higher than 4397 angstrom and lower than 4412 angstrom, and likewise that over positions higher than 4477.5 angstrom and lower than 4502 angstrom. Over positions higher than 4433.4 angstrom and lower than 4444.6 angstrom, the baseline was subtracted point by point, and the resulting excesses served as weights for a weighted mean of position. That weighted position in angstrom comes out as 4442.7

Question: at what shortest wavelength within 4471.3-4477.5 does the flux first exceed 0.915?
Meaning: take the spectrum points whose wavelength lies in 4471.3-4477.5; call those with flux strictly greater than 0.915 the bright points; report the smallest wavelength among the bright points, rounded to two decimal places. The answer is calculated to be 4471.81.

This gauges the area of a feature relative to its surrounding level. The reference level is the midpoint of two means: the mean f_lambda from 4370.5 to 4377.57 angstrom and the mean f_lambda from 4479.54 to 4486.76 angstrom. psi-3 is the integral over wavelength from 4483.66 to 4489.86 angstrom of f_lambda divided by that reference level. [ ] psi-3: 6.6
